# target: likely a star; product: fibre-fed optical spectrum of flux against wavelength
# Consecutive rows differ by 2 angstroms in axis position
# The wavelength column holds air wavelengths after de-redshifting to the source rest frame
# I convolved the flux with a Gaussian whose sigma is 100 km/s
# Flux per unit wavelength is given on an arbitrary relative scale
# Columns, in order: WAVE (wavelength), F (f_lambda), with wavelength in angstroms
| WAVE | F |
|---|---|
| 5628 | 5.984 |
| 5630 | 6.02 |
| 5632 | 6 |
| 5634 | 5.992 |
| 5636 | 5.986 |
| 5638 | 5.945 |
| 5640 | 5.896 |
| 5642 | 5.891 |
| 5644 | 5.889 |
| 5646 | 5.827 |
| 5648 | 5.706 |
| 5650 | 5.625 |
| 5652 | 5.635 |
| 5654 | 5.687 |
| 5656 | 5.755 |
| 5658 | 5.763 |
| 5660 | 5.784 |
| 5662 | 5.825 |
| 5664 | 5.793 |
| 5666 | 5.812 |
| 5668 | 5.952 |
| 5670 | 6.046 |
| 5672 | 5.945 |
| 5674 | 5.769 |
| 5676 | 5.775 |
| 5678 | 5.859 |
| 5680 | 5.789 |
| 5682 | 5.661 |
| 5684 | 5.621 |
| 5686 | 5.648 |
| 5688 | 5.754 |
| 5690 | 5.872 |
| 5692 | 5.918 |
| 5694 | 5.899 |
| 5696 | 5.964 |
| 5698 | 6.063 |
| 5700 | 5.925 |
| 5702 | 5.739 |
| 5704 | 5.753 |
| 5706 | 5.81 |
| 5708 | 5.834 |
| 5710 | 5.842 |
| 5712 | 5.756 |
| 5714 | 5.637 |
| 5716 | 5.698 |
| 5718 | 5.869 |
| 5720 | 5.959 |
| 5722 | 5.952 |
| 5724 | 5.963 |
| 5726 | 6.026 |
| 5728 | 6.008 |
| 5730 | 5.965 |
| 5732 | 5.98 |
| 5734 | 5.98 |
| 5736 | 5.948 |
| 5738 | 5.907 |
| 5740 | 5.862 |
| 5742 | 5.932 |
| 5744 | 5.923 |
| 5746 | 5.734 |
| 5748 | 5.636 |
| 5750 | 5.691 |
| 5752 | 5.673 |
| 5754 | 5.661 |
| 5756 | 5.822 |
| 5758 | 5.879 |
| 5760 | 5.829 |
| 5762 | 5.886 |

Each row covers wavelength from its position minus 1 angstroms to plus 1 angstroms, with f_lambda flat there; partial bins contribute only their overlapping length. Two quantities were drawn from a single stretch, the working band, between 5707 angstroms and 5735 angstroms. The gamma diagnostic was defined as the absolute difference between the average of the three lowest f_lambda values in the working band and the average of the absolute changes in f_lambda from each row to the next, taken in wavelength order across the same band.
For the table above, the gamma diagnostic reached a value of 5.64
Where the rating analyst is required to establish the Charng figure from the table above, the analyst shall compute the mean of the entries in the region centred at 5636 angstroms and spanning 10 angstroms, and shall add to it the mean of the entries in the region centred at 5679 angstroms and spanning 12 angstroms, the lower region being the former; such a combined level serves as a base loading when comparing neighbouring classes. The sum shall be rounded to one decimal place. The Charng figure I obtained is 11.7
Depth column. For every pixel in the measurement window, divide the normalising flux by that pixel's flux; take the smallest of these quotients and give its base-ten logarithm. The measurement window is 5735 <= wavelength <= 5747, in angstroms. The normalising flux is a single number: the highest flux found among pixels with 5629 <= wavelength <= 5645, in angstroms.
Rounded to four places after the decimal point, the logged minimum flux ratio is 0.0052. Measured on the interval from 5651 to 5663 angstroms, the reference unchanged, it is 0.0143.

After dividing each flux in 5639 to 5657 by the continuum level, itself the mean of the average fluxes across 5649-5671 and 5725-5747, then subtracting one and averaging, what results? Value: -0.016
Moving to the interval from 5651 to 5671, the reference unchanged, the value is -0.010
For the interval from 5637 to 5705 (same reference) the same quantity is -0.007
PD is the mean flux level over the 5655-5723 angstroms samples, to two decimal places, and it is 5.82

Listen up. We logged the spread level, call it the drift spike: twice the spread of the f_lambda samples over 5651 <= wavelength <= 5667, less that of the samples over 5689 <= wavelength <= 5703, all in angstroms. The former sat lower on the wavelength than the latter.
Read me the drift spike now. 0.03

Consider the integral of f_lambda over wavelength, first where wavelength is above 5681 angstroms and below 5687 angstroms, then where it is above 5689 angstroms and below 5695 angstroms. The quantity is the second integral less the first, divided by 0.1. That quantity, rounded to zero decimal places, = 15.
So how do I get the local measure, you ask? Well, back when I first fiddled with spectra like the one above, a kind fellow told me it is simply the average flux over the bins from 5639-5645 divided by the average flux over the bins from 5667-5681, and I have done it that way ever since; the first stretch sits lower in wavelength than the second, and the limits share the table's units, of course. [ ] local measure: 1.00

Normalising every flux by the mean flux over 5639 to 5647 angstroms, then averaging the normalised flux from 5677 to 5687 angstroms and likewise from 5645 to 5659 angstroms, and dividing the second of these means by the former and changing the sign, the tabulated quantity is -1.00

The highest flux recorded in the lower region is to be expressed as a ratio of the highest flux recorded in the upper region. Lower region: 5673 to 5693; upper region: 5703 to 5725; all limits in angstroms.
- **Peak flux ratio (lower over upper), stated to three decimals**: 0.992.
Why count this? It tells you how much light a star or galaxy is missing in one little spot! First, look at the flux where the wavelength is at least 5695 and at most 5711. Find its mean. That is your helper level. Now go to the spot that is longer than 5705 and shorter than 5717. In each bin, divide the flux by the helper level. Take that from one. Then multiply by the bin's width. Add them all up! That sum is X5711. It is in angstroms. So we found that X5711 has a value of 0.21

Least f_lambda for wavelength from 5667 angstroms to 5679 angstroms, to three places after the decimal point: 5.769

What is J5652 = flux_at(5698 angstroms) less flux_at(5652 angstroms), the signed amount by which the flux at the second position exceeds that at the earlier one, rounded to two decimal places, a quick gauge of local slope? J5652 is 0.43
